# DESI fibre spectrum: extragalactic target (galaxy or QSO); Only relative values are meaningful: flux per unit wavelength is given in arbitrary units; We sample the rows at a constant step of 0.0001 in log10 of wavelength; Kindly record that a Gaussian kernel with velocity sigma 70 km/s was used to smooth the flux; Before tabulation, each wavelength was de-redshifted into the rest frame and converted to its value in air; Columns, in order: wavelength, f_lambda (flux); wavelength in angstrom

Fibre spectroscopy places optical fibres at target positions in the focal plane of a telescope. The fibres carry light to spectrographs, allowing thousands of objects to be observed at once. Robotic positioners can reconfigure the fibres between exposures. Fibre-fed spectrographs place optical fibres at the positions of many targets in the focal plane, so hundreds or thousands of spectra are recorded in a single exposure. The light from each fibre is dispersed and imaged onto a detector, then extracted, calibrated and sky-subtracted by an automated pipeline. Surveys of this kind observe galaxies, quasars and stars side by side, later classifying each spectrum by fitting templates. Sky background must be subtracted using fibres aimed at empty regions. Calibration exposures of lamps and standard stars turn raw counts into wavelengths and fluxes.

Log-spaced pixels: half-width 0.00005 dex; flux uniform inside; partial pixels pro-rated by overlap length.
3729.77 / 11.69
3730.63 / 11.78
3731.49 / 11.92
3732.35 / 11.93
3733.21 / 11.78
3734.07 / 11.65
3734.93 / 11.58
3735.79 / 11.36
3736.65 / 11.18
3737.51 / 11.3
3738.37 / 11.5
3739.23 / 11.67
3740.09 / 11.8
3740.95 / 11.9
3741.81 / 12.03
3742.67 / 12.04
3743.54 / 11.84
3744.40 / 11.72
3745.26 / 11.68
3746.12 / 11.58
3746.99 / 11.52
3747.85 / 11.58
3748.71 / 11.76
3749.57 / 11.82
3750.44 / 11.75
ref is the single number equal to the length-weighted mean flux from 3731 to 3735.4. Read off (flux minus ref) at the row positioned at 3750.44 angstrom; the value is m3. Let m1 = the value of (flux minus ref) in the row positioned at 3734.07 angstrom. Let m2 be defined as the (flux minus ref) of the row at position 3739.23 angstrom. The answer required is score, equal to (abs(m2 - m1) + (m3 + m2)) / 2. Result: -0.04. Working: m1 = -0.11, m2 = -0.09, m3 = -0.01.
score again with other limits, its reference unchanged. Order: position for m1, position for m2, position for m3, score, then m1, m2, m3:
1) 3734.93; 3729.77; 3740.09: 0.04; -0.18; -0.07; 0.04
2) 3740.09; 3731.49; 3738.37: 0.01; 0.04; 0.16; -0.26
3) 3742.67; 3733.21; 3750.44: 0.13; 0.28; 0.02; -0.01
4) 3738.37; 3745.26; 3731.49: 0.13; -0.26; -0.08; 0.16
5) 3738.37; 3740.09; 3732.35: 0.25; -0.26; 0.04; 0.17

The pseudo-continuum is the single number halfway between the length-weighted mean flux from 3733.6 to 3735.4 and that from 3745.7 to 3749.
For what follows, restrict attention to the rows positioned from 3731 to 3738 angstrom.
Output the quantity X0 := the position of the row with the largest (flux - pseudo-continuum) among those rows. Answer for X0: 3732.35 angstrom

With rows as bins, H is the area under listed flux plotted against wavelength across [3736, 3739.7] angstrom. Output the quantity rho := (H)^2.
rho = 1787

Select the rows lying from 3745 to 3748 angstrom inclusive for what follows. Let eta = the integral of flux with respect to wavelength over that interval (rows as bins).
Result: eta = 35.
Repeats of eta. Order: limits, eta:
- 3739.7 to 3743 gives 39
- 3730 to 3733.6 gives 43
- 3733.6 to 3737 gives 39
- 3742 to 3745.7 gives 44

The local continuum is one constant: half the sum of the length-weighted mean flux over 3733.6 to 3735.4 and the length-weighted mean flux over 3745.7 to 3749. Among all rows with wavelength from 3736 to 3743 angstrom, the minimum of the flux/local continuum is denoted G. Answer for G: 0.96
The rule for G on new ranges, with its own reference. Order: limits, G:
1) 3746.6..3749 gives 0.99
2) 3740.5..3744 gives 1.02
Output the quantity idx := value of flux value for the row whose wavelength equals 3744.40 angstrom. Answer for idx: 11.72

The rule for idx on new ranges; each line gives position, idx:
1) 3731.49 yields 11.92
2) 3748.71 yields 11.76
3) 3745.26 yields 11.68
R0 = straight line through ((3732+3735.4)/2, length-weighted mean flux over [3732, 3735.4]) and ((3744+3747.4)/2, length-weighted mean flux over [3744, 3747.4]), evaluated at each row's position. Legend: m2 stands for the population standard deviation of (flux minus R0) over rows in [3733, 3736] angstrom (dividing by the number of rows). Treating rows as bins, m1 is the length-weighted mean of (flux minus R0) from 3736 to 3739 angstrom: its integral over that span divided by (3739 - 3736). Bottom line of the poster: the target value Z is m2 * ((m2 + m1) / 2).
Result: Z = -0.014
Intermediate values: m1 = -0.34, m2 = 0.14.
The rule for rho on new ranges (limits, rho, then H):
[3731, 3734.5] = 1709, 41.3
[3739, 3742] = 1267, 35.6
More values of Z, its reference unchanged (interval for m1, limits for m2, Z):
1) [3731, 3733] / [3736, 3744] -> 0.074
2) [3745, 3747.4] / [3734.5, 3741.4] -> 0.027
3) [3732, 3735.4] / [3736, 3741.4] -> 0.037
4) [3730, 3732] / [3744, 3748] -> 0.005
